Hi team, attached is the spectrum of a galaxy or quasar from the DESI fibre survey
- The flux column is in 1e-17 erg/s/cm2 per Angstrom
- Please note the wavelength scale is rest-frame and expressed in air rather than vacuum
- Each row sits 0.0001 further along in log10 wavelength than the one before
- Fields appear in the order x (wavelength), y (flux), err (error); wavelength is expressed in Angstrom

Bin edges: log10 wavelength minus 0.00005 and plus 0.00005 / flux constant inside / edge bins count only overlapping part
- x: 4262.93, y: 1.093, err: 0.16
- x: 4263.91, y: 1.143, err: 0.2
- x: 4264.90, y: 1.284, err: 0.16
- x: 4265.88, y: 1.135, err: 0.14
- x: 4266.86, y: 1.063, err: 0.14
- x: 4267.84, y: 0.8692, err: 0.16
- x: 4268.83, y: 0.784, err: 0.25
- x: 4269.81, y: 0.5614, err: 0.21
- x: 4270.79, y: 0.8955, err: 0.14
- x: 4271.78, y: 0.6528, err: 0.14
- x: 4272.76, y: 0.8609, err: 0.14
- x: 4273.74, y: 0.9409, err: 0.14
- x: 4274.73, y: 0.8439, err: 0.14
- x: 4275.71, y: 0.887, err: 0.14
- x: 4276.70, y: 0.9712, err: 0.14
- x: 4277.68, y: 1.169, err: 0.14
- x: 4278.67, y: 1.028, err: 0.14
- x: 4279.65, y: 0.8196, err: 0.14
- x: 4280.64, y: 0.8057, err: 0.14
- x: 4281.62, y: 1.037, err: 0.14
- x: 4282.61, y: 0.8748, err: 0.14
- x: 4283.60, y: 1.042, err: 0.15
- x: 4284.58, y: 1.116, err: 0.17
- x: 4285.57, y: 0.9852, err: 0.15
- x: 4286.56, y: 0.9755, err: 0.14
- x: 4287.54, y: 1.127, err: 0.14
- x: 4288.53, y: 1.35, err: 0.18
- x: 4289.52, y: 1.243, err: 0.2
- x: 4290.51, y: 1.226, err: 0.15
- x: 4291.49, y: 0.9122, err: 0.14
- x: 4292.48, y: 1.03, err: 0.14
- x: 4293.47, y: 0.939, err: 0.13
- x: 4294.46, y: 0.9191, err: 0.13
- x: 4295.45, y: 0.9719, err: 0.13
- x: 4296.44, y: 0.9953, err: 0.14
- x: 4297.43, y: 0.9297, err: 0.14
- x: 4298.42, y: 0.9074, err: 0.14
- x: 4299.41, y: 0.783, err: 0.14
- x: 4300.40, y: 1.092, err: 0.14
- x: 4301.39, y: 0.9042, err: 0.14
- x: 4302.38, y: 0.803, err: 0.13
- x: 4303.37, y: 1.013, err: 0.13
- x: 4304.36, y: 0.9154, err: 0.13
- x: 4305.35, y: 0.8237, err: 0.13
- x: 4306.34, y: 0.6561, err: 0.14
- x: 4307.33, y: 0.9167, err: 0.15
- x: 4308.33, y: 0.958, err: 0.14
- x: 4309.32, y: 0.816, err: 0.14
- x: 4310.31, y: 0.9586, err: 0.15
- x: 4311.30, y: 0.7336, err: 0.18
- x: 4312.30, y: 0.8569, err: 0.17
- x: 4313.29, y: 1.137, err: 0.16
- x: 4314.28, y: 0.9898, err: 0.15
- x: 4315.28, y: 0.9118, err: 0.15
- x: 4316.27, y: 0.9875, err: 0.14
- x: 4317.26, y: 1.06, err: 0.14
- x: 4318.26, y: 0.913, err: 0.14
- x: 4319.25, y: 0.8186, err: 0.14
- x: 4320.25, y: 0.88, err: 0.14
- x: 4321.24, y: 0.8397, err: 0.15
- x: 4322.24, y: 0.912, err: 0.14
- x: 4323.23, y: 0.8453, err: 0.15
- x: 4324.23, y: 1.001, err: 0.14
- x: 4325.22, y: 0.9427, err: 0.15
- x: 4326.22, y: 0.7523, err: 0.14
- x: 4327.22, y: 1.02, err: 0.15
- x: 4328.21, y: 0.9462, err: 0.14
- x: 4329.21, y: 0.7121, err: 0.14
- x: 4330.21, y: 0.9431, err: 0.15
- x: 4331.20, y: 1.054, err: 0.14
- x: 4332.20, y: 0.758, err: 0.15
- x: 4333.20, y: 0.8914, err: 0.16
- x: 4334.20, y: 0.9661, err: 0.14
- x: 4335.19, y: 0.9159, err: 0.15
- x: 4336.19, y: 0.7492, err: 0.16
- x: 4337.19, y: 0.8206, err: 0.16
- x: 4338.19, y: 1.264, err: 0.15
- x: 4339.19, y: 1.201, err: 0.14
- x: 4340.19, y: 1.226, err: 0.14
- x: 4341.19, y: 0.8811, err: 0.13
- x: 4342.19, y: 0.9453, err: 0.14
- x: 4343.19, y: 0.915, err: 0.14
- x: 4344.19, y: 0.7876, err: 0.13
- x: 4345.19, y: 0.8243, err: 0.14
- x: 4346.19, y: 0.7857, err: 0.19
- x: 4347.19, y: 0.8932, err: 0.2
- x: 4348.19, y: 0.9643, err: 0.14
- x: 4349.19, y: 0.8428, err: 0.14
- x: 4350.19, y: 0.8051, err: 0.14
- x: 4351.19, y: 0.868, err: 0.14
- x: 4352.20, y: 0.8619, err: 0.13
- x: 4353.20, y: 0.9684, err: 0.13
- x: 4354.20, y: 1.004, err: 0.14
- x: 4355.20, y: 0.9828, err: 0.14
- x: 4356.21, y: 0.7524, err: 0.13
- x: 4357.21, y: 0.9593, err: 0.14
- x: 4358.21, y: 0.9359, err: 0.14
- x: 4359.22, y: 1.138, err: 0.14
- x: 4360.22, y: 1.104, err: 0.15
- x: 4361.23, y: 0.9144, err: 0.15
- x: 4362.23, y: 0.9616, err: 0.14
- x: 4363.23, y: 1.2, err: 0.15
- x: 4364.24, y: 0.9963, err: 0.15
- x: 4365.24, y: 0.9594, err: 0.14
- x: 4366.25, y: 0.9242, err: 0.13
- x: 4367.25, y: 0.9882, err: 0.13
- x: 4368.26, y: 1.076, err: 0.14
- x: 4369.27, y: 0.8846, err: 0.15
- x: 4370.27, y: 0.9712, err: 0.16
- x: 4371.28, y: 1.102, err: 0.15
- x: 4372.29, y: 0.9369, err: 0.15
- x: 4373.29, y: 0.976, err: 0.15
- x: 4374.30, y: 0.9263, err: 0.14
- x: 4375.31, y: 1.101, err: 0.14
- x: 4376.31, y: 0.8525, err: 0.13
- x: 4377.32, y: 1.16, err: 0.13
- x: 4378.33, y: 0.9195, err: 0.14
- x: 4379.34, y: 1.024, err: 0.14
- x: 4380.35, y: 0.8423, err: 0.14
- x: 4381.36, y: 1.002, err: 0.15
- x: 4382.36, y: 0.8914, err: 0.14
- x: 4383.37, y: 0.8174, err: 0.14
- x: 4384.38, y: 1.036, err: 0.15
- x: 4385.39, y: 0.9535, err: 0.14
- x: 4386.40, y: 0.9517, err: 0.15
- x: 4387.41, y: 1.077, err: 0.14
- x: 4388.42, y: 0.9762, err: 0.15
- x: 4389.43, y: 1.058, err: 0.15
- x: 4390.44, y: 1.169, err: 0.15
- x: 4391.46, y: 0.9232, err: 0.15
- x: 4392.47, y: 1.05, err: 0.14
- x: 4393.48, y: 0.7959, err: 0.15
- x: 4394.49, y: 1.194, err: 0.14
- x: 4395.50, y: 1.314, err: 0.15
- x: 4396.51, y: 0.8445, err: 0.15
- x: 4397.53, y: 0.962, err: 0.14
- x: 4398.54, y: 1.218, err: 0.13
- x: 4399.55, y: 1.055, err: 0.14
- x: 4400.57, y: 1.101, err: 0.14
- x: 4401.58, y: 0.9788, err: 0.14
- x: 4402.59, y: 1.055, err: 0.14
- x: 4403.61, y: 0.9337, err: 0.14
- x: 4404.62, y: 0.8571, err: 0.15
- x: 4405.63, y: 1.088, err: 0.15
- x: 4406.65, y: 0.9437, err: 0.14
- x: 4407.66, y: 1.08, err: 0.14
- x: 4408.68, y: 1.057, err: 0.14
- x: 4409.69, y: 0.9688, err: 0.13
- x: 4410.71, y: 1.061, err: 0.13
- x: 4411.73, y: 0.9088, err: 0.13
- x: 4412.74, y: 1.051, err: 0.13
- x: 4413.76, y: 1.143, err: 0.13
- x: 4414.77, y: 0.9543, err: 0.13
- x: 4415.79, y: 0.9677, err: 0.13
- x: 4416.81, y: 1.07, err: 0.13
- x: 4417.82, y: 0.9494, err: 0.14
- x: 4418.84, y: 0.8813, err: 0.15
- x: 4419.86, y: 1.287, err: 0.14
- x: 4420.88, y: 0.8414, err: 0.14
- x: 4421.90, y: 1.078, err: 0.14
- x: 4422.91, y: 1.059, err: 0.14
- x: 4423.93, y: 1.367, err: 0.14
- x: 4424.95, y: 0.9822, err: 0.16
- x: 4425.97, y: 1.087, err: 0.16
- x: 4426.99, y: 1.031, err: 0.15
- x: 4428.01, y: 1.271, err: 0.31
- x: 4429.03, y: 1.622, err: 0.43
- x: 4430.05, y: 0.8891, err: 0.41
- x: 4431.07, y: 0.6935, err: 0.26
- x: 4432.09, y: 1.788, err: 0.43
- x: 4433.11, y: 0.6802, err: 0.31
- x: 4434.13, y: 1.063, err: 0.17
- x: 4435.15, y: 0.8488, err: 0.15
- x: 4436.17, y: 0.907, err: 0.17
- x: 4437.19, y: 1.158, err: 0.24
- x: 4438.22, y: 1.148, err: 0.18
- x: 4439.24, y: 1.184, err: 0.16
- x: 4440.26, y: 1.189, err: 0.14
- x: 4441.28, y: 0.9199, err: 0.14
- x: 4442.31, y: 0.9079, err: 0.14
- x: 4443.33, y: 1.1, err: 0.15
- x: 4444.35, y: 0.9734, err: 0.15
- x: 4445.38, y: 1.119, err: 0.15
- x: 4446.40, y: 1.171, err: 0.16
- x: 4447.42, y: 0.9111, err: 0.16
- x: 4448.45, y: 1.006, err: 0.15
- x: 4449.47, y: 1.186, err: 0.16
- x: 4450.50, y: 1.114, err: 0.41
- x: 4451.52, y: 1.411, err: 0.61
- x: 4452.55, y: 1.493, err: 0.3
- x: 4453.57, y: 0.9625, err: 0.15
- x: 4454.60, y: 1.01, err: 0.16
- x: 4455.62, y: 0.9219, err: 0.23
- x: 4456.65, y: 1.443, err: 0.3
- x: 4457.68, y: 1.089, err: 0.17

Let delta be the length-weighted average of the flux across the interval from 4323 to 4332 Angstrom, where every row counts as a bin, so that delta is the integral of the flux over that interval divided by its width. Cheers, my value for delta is 0.91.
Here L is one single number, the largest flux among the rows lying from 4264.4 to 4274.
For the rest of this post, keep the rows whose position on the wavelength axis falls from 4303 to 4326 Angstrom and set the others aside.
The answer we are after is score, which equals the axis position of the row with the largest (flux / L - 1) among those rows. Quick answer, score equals 4313.29 Angstrom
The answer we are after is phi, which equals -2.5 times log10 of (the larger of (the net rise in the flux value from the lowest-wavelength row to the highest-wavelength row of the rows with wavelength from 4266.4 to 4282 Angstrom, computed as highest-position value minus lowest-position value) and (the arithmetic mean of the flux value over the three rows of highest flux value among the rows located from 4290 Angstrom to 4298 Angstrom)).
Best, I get -0.087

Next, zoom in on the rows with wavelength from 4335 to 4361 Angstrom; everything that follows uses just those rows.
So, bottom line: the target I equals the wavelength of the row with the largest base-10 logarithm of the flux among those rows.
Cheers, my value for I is 4338.19 Angstrom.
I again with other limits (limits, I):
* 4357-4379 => 4363.23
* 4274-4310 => 4288.53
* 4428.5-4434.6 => 4432.09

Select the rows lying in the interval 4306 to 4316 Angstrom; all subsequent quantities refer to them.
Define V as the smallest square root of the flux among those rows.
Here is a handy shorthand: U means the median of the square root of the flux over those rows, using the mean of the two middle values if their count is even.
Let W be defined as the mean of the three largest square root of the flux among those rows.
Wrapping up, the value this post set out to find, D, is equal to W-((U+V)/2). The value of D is 0.130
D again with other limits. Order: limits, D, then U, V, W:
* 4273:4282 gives 0.104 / 0.970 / 0.90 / 1.04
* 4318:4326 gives 0.050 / 0.947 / 0.90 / 0.98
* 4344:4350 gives 0.049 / 0.913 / 0.89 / 0.95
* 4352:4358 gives 0.068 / 0.982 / 0.87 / 0.99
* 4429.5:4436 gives 0.225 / 0.932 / 0.82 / 1.10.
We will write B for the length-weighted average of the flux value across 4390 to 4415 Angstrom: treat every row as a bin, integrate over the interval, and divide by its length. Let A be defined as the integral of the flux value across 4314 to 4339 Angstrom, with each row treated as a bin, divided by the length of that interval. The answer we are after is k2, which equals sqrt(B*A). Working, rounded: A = 0.92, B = 1.03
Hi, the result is 0.97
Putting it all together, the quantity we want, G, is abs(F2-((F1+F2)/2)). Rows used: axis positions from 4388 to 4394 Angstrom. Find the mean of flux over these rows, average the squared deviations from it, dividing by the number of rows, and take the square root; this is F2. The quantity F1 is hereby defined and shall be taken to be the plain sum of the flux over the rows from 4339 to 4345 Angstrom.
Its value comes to 2.92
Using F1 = 5.96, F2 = 0.117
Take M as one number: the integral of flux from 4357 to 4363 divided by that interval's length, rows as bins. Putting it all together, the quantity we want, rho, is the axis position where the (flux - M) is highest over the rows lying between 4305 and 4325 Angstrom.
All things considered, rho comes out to 4313.29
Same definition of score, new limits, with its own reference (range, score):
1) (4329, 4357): 4338.19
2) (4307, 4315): 4313.29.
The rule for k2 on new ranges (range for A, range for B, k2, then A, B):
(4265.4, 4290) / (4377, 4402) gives 0.99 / 0.96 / 1.01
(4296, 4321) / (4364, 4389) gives 0.94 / 0.91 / 0.97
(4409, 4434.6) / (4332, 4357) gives 0.99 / 1.07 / 0.92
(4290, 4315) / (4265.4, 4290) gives 0.94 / 0.93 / 0.96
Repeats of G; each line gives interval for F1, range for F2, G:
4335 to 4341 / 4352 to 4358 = 3.04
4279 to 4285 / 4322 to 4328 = 2.80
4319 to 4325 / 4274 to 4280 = 2.59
